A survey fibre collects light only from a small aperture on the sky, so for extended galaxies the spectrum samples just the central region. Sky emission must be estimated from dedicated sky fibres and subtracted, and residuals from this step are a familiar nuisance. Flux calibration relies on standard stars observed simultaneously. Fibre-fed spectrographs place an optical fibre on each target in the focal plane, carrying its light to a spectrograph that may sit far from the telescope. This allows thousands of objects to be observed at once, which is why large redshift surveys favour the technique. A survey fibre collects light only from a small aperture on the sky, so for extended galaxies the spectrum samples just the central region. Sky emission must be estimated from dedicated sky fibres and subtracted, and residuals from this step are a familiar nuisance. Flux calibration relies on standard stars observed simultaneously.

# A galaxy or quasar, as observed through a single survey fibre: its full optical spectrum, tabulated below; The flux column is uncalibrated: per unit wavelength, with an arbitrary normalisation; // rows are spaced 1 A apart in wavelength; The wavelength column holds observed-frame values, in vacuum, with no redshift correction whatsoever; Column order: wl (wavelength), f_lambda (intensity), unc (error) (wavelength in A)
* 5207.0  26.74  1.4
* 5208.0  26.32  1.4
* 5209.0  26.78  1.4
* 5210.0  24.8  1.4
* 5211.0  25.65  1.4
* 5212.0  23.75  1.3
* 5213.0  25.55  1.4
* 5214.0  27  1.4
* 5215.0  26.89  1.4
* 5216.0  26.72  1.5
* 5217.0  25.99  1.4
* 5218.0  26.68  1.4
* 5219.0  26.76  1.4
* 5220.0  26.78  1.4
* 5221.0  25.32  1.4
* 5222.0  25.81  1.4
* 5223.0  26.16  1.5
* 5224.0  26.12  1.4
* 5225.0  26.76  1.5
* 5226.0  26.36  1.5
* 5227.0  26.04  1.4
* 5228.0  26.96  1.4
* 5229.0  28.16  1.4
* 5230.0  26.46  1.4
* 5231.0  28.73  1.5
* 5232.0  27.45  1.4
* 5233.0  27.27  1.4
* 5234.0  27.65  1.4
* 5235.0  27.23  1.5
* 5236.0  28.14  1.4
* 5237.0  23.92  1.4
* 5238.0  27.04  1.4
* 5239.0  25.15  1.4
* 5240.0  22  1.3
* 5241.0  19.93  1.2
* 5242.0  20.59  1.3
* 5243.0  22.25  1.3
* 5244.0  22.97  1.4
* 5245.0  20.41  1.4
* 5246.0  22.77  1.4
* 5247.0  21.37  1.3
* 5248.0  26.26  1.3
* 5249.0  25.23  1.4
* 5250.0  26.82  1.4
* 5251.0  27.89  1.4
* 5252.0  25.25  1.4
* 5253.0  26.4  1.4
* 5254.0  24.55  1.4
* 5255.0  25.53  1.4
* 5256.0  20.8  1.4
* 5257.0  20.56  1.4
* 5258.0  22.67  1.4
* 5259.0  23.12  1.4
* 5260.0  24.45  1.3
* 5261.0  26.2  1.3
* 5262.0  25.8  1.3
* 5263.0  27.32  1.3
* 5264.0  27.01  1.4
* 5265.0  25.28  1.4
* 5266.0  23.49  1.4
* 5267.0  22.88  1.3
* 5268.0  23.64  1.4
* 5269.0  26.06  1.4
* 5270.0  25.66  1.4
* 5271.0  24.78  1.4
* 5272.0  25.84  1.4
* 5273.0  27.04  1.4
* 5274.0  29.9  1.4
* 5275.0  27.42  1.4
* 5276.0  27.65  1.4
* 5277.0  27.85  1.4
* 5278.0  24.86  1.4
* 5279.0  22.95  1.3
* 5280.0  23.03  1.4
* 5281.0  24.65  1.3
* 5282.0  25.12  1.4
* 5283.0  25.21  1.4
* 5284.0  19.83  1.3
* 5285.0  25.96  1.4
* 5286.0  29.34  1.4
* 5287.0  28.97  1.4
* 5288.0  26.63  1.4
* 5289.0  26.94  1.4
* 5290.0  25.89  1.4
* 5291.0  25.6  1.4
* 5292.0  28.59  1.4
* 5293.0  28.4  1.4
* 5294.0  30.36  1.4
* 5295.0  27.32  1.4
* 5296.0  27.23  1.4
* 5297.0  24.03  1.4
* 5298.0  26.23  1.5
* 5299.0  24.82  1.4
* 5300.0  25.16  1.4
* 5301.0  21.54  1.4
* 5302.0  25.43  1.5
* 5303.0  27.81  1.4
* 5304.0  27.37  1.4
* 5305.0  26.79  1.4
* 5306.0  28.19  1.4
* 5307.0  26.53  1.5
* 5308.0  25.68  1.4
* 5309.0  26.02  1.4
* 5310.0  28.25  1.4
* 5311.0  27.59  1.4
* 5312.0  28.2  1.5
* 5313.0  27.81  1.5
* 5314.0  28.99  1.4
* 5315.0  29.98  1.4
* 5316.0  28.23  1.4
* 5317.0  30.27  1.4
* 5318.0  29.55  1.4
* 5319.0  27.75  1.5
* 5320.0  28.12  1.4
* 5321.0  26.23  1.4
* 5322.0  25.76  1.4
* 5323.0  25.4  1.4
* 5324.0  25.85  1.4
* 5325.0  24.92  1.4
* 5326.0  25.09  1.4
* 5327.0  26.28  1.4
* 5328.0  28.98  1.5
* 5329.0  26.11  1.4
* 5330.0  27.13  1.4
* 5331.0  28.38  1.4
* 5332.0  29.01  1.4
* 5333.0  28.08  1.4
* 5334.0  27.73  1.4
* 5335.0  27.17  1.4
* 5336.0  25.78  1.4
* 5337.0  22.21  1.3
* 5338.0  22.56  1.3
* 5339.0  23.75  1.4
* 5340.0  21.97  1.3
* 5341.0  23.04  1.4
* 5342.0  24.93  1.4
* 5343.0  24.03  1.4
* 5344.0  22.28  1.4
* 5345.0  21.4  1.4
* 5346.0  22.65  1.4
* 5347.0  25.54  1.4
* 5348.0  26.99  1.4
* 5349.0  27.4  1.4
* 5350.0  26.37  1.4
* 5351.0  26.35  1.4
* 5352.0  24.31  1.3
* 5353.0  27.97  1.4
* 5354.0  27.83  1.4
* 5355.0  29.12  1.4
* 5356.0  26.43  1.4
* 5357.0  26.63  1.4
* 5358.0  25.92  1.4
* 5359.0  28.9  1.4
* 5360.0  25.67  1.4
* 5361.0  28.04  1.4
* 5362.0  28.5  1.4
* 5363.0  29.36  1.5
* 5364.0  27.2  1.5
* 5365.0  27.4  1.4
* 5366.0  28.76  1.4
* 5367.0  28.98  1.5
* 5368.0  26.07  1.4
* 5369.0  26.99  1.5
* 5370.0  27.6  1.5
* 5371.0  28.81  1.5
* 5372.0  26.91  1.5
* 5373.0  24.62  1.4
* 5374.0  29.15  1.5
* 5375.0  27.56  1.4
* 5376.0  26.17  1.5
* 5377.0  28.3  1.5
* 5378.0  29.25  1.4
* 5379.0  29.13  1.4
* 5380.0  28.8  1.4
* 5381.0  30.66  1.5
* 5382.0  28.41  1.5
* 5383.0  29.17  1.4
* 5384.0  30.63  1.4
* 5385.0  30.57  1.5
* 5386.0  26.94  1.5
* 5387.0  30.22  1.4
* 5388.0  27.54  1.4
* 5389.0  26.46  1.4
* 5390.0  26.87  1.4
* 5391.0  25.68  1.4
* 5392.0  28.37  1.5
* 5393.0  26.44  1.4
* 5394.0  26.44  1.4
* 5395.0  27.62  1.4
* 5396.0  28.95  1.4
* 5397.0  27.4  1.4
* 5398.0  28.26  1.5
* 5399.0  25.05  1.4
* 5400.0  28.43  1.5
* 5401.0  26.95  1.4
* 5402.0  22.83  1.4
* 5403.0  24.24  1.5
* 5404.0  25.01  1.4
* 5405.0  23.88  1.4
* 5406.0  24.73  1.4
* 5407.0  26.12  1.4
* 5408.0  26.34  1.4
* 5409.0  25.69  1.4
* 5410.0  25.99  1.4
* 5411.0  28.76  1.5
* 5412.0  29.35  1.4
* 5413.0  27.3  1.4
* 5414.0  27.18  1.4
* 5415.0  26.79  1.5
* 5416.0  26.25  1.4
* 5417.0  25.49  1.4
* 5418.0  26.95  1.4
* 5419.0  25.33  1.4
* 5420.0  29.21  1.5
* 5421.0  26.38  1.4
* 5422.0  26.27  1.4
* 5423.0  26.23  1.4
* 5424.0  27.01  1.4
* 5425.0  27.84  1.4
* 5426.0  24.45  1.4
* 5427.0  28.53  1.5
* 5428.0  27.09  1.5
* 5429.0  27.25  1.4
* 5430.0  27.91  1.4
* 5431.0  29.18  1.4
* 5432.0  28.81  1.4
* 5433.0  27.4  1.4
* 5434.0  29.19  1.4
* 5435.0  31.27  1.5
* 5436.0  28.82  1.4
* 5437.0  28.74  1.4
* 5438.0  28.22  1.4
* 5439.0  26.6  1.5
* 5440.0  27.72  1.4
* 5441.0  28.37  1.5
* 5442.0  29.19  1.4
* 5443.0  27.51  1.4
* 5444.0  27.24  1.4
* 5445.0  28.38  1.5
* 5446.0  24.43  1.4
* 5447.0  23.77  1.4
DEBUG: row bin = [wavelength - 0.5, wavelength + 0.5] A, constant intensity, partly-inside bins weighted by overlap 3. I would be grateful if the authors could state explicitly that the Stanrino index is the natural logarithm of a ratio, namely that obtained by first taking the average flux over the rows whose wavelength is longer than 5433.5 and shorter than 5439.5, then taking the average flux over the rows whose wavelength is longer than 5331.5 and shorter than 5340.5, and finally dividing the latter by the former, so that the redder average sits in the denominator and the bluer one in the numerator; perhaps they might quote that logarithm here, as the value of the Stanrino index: -0.13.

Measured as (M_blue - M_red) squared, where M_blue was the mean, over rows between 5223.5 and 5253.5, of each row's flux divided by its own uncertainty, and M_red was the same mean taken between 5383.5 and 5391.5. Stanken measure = 2.4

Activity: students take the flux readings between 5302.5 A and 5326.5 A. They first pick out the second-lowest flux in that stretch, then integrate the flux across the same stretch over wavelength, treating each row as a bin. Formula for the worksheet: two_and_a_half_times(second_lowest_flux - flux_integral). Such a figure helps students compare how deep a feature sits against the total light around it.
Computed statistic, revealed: -1578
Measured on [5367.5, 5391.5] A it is -1617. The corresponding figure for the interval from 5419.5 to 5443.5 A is -1607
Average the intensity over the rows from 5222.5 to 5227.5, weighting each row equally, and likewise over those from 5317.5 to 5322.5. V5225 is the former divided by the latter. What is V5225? 0.96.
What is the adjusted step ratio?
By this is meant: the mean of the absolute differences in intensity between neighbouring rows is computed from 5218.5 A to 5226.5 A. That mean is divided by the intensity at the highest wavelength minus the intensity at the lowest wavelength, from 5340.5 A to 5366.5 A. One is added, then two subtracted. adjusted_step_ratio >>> -0.92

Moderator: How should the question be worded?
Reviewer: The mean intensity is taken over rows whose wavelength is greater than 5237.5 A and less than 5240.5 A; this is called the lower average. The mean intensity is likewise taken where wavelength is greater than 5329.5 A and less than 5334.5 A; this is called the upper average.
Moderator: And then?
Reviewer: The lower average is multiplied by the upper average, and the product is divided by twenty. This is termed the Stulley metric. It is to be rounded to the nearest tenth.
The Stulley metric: 34.7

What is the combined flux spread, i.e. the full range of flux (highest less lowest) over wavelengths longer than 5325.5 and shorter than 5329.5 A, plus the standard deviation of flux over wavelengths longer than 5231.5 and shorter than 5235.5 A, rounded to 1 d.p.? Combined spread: 4.1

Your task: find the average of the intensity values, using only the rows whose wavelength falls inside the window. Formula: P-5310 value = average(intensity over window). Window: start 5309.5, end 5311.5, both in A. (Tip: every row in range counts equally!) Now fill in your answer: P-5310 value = 27.92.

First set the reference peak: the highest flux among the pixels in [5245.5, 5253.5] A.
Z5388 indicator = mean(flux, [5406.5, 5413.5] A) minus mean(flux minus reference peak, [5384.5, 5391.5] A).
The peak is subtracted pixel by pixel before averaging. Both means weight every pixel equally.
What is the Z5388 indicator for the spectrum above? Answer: 27.2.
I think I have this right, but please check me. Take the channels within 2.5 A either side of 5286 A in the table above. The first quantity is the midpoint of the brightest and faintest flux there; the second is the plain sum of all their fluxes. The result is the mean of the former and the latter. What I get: 78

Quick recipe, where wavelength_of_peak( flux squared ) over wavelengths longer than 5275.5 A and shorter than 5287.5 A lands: 5286.0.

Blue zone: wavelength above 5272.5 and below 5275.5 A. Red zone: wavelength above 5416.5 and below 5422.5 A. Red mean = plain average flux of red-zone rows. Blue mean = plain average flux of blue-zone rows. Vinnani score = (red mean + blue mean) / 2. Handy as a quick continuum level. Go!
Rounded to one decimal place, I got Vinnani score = 27.4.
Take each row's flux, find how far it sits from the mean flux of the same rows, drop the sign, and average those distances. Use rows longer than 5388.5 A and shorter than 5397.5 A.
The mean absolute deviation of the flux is 0.84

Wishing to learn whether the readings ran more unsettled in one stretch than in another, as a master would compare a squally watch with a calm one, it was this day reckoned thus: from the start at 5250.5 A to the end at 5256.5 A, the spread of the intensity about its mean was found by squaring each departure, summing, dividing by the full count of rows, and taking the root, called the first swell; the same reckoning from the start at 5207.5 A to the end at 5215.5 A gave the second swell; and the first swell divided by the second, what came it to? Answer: 2.04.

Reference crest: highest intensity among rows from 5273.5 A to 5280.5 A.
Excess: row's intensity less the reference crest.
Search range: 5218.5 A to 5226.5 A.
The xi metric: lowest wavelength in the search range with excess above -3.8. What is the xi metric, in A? 5219.0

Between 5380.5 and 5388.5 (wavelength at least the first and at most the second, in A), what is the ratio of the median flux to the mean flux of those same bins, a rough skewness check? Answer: 1.01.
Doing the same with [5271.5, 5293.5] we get 1.00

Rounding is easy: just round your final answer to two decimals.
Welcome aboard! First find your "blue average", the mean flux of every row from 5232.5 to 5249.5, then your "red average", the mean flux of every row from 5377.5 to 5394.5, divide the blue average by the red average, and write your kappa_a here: 0.85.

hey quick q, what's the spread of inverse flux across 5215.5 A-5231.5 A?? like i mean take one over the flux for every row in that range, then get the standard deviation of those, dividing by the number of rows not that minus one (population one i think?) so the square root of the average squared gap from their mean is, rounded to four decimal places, 0.0011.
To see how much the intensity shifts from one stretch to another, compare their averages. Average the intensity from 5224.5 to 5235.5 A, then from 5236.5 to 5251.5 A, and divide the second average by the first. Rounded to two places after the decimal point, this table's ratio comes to 0.87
